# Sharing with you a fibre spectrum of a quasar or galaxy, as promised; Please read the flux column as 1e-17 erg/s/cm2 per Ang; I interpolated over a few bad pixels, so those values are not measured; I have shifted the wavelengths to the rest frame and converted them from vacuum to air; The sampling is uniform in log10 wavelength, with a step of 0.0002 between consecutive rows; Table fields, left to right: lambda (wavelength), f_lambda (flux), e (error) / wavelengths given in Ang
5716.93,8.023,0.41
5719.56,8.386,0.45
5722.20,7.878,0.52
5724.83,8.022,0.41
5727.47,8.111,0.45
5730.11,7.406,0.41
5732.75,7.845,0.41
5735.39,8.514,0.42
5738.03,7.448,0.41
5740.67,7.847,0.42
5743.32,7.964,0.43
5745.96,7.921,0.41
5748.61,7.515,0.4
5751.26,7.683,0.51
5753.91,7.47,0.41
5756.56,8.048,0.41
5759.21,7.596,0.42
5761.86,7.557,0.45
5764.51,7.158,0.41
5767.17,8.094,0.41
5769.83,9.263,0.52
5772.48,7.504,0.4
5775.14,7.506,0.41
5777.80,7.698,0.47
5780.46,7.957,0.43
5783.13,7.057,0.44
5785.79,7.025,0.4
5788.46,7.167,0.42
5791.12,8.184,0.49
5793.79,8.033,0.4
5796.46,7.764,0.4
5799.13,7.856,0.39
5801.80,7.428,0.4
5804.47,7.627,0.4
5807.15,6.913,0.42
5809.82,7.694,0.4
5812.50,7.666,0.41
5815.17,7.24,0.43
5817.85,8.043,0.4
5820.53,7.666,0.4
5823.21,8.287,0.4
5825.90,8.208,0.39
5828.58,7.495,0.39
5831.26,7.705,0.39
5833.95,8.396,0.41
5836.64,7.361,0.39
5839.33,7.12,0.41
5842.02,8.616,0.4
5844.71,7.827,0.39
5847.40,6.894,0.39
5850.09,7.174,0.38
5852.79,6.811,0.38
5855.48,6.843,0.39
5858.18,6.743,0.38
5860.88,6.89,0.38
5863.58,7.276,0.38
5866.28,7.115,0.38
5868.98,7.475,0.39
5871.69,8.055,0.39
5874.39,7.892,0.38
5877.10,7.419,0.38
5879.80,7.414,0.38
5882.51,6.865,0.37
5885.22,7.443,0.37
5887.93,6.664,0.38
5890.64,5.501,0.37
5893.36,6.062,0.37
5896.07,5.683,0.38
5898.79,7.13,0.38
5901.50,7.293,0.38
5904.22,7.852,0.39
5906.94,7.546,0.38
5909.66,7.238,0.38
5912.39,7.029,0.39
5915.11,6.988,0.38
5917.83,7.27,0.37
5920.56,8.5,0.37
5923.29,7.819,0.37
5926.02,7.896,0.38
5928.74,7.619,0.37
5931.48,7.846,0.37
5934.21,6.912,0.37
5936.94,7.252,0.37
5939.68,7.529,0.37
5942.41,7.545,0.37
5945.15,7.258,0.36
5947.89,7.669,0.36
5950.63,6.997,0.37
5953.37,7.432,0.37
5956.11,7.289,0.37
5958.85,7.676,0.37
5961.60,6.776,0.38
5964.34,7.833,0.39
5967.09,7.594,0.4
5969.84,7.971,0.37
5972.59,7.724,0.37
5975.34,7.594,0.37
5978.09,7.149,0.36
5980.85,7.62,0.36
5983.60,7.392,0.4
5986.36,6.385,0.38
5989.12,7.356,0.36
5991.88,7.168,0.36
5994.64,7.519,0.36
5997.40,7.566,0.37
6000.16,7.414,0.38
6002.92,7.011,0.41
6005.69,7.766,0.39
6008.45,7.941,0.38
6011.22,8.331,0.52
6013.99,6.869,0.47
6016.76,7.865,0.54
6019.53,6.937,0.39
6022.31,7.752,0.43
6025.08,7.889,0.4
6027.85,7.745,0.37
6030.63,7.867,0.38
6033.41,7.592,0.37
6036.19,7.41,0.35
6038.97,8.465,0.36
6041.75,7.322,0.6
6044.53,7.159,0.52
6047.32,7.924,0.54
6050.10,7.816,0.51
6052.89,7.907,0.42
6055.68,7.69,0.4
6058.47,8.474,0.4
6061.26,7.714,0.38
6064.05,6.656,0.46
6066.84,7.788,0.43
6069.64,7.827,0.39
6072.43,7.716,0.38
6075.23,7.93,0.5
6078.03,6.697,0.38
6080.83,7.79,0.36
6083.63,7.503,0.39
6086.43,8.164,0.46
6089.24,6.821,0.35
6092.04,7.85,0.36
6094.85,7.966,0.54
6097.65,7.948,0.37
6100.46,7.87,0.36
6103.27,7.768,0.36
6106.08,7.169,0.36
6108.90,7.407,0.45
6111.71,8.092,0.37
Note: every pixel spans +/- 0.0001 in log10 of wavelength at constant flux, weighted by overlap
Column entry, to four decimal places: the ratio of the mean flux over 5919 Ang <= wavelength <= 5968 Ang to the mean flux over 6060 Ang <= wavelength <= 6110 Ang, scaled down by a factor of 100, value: 0.0099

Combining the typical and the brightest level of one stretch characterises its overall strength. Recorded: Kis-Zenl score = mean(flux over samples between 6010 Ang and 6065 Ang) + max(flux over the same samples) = 16.1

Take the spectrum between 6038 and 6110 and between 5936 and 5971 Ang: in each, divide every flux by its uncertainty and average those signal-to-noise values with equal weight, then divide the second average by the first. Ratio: 1.08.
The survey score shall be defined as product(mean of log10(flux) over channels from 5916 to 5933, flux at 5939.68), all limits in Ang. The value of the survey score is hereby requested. 6.7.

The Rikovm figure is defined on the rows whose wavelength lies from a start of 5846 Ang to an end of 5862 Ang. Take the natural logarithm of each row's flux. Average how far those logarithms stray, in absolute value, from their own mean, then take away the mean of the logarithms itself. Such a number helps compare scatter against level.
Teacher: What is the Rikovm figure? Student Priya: -1.917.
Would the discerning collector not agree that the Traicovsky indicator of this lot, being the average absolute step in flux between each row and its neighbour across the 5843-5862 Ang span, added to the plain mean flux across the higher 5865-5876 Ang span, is 7.94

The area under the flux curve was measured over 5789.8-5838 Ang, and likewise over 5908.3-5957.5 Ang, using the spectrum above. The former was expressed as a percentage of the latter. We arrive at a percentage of 102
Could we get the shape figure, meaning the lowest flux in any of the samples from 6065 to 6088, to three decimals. 6.697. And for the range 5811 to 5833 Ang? 7.240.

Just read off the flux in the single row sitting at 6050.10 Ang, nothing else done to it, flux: 7.816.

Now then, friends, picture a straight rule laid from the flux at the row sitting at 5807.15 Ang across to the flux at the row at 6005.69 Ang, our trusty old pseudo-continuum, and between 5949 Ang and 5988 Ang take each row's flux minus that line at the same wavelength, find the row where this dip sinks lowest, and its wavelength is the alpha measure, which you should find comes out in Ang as 5986.36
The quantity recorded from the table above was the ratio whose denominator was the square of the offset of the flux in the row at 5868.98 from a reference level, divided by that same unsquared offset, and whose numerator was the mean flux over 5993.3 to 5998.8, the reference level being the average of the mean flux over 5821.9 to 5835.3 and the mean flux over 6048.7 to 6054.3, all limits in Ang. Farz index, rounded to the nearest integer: -16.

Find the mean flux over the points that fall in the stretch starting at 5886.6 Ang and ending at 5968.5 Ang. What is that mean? 7.26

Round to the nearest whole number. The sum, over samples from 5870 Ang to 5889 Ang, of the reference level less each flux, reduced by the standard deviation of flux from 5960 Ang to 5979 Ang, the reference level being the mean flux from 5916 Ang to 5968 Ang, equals 0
